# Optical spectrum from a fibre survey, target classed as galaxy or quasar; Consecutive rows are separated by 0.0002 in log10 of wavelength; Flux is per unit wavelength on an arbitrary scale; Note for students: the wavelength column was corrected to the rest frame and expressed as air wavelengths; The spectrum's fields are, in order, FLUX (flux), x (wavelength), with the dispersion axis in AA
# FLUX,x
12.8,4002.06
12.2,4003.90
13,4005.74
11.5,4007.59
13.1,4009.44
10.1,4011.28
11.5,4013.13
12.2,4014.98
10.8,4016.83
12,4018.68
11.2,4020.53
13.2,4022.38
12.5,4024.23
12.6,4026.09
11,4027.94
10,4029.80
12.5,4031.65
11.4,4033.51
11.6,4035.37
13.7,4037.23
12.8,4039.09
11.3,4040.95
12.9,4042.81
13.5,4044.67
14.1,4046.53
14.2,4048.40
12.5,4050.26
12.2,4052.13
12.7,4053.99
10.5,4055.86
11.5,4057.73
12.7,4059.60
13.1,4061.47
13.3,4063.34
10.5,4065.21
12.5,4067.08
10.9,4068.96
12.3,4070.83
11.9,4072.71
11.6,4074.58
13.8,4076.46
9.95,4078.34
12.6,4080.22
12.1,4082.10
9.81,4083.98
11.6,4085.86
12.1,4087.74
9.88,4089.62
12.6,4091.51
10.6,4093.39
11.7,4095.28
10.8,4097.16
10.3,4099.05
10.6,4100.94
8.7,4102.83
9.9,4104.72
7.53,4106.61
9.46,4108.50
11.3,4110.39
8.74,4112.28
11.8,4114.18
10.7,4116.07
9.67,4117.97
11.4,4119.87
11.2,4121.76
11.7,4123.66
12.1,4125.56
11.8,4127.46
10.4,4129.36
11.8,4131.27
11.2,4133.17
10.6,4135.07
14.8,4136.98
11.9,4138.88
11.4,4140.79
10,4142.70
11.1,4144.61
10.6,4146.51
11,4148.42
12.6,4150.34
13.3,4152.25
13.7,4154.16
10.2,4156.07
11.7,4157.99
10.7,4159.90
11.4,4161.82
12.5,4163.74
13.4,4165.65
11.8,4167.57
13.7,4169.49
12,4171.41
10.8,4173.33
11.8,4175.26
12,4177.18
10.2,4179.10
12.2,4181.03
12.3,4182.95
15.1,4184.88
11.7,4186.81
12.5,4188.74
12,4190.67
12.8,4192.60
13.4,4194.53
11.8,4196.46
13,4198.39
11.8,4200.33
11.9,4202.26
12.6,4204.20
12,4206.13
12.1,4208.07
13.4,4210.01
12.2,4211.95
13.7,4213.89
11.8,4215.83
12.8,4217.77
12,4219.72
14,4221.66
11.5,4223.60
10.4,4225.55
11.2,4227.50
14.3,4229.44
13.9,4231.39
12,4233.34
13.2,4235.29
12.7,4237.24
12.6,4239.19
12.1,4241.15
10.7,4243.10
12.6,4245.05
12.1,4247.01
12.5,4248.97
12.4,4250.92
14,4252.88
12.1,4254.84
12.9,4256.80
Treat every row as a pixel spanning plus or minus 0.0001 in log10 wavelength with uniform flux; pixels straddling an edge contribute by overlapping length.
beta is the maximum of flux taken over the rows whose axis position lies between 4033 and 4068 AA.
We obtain 14.2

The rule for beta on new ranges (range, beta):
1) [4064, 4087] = 13.8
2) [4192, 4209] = 13.4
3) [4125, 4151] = 14.8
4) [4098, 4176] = 14.8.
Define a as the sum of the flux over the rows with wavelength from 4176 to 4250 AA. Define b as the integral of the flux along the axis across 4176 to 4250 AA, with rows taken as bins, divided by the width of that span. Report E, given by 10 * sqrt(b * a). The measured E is 764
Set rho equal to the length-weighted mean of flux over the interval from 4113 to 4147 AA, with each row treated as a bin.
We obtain 11.3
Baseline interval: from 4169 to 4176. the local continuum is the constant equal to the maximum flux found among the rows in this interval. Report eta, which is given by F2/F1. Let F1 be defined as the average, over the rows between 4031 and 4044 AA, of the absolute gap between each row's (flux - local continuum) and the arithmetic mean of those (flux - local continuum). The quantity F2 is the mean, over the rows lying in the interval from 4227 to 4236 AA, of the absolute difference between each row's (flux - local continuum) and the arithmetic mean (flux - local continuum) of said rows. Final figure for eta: 1.4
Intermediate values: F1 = 0.8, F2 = 1.06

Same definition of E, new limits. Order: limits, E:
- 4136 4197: 683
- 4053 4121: 669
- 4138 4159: 384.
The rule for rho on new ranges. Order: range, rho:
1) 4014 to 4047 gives 12.2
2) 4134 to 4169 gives 11.8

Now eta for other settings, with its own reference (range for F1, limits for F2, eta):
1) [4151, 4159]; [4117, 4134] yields 0.4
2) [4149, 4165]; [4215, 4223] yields 0.7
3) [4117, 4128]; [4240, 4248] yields 1.0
